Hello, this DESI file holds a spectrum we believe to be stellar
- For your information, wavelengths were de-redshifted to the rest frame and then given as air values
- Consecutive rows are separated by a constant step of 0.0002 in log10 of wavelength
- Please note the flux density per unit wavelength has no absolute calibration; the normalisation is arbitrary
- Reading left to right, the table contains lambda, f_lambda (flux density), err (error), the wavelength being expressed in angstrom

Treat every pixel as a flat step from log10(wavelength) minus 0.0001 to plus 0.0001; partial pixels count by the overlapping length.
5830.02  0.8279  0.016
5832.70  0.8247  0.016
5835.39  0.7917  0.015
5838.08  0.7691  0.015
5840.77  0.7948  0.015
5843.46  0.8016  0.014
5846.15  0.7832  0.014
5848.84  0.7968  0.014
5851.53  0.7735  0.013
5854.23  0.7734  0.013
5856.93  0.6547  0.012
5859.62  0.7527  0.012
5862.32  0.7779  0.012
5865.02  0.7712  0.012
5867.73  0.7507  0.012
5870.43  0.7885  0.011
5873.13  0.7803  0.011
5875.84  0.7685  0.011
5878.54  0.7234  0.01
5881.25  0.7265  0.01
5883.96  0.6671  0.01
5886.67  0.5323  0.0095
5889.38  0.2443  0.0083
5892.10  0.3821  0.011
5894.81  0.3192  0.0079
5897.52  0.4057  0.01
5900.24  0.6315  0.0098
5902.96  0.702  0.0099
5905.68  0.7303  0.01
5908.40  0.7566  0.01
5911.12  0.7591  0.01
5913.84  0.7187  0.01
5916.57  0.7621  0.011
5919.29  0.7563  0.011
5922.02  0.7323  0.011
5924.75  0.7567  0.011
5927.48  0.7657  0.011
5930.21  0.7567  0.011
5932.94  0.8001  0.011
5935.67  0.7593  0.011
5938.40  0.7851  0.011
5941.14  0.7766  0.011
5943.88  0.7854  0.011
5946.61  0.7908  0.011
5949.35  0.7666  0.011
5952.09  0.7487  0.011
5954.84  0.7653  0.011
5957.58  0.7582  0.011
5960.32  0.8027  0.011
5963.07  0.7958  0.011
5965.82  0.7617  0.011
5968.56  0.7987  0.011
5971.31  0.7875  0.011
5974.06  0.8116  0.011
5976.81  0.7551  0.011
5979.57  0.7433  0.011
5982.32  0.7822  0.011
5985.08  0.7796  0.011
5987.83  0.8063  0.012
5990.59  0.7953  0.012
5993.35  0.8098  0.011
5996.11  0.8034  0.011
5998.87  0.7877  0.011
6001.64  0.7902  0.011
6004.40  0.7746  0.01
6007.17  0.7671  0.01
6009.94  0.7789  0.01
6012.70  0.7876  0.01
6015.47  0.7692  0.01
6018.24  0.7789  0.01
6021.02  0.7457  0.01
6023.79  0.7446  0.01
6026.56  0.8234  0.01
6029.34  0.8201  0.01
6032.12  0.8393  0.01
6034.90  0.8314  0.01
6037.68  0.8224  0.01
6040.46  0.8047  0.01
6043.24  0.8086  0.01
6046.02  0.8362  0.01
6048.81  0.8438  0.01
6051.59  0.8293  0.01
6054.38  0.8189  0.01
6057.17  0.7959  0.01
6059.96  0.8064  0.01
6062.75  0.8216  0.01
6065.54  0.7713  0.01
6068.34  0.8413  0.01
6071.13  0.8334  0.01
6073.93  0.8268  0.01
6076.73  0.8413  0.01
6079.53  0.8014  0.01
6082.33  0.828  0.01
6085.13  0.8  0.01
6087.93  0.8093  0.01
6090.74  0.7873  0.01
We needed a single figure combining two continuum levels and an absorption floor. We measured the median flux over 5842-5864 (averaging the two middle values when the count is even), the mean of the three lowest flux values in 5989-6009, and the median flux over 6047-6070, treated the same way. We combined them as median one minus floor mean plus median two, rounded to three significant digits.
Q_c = 0.819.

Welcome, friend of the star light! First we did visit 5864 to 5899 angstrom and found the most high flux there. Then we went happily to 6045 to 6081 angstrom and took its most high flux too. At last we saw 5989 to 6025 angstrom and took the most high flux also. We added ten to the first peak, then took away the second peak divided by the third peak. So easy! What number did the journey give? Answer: 9.75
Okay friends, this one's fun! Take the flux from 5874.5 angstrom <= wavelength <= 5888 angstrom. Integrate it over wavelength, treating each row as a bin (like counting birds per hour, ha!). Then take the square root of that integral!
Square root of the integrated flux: 3.04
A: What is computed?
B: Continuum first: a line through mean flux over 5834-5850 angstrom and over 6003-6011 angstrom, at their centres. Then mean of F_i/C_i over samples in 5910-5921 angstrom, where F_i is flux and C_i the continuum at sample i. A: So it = 0.96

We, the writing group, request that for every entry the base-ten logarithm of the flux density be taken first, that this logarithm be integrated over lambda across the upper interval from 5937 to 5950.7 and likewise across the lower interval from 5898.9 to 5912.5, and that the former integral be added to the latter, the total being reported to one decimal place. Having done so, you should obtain -3.5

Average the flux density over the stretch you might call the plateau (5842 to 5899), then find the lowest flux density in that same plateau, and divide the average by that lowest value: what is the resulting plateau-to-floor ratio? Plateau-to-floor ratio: 2.7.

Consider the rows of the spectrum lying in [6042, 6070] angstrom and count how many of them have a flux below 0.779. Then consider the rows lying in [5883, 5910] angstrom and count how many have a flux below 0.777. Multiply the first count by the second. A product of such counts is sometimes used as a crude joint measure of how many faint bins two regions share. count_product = 10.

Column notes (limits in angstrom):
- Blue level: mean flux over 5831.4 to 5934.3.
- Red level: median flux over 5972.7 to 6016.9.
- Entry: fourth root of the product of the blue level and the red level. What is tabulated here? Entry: 0.862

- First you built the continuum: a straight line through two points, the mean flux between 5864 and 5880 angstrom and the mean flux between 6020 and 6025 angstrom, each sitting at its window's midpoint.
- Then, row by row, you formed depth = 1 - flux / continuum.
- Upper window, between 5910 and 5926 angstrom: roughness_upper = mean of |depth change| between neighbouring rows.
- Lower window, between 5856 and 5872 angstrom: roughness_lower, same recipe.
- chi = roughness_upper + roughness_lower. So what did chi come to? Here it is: 0.09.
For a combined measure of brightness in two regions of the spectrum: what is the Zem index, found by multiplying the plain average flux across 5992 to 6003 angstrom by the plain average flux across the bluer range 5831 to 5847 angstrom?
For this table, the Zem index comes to 0.634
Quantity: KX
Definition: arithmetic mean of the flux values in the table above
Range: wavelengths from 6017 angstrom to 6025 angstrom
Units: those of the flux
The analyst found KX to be 0.756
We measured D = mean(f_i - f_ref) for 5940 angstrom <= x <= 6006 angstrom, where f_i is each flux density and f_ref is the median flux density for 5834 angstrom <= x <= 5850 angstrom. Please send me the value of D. -0.011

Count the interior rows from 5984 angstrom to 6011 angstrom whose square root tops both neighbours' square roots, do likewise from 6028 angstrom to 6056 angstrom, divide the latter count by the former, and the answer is 0.67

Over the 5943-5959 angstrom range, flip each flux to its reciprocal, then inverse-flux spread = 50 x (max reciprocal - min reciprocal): 3.6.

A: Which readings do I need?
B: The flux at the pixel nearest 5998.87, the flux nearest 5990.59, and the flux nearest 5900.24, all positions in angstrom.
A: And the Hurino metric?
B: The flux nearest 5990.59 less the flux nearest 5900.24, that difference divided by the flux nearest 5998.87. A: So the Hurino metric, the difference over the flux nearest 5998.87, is 0.208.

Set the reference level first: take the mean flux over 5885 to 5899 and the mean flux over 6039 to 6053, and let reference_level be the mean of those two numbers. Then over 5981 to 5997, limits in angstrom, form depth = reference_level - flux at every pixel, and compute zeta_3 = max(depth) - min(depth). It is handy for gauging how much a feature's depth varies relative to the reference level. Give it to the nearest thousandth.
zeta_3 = 0.030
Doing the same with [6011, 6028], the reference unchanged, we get 0.079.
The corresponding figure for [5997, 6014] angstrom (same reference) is 0.023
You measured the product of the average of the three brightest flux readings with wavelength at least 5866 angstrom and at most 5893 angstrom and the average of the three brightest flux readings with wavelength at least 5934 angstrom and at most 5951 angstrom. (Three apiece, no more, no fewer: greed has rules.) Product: 0.61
